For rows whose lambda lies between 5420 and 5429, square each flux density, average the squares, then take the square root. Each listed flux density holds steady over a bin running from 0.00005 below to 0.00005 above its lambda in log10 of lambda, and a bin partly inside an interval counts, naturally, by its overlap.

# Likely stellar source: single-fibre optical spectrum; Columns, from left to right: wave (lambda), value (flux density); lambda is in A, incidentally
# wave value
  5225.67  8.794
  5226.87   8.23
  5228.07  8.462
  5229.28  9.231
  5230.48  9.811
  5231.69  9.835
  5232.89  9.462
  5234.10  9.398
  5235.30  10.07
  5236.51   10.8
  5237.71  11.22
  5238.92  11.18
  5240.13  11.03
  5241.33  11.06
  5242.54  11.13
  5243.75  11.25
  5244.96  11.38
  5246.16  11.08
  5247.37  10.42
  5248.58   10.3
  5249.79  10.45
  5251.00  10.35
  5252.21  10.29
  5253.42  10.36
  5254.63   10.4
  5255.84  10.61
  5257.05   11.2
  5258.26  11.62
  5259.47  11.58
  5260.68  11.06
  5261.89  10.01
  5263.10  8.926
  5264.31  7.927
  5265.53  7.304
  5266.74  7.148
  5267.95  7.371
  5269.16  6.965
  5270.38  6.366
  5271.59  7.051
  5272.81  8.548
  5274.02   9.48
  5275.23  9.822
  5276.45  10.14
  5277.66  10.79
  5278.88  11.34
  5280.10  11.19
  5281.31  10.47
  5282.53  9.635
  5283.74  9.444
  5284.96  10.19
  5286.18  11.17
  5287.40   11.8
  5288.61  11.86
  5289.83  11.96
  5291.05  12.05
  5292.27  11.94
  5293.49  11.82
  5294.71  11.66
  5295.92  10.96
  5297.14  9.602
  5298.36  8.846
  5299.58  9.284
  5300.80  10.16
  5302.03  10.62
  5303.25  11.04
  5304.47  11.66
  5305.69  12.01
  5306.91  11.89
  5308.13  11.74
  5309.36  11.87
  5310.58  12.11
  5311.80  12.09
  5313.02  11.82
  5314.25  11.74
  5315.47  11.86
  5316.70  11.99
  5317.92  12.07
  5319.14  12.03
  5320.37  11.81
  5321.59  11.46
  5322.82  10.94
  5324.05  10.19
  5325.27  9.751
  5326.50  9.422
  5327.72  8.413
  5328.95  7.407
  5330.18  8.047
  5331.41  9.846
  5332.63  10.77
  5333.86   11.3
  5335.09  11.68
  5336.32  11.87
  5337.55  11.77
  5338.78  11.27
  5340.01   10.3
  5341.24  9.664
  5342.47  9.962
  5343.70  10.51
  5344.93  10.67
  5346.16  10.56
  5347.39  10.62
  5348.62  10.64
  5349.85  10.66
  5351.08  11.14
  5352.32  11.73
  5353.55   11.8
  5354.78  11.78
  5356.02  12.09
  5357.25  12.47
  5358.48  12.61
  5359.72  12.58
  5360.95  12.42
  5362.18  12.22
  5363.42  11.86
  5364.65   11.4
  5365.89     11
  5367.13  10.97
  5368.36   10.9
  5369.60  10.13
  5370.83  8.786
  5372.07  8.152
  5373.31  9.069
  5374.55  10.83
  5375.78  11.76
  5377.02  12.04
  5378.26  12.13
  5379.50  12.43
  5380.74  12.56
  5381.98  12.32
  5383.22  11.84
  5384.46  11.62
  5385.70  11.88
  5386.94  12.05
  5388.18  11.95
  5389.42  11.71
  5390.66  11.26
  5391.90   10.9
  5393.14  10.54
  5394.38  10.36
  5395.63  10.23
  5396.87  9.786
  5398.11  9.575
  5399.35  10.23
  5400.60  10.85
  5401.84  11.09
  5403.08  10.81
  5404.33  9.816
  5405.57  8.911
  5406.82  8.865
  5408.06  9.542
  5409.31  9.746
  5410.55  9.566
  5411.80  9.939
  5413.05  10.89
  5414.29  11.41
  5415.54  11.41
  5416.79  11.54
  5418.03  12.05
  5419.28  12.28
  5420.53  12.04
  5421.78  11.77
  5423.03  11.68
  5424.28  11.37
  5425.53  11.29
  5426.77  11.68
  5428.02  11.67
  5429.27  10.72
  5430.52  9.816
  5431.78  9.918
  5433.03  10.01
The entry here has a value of 11.6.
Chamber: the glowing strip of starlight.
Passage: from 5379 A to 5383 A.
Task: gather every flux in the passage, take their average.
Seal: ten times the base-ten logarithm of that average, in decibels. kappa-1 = 10.9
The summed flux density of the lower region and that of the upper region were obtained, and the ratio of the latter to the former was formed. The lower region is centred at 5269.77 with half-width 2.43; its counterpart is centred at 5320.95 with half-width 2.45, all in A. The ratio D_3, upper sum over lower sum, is 1.7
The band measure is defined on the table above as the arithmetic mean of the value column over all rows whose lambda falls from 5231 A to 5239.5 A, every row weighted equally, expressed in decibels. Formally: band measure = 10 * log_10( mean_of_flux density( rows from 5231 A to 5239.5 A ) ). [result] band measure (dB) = 10.12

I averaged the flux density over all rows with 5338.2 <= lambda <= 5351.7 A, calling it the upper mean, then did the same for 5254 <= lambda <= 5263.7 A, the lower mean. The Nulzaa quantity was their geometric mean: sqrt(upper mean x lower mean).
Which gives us 10.6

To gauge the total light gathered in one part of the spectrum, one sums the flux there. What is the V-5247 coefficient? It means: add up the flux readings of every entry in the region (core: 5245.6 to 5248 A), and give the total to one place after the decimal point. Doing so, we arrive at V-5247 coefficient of 21.5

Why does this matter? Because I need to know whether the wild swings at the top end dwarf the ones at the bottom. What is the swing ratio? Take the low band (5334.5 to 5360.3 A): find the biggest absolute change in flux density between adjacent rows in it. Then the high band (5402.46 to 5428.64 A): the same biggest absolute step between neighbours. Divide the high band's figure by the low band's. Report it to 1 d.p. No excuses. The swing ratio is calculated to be 1.0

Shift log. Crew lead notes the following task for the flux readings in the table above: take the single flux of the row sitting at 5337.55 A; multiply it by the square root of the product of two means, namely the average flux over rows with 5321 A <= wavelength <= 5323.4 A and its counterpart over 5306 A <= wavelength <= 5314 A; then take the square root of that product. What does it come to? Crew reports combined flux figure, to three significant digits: 11.7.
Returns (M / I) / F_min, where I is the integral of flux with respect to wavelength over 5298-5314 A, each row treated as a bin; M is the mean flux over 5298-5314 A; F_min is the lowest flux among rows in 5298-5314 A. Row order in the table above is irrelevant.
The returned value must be 0.0071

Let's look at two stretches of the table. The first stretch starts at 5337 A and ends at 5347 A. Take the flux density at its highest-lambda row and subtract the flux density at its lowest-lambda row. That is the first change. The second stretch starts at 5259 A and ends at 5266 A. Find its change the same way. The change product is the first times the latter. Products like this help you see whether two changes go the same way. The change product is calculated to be 5.2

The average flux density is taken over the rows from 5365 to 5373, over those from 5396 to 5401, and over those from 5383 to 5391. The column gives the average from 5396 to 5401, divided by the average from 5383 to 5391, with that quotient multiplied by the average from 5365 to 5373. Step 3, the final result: 8.6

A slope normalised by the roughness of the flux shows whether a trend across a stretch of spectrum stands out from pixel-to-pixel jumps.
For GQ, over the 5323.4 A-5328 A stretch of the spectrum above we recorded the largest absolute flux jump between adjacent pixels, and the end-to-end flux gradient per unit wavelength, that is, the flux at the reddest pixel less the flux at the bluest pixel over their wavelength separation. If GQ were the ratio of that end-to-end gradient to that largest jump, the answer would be -0.48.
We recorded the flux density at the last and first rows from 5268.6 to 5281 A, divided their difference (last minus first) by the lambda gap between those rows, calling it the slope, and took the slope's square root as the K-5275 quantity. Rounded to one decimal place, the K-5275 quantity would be 0.6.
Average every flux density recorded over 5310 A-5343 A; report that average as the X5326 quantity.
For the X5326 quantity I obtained 10.8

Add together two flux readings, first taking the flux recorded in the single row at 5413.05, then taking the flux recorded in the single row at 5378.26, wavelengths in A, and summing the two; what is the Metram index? 23.0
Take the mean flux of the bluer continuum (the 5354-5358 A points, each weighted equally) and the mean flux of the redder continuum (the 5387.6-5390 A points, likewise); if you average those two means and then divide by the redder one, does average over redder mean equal 1.012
